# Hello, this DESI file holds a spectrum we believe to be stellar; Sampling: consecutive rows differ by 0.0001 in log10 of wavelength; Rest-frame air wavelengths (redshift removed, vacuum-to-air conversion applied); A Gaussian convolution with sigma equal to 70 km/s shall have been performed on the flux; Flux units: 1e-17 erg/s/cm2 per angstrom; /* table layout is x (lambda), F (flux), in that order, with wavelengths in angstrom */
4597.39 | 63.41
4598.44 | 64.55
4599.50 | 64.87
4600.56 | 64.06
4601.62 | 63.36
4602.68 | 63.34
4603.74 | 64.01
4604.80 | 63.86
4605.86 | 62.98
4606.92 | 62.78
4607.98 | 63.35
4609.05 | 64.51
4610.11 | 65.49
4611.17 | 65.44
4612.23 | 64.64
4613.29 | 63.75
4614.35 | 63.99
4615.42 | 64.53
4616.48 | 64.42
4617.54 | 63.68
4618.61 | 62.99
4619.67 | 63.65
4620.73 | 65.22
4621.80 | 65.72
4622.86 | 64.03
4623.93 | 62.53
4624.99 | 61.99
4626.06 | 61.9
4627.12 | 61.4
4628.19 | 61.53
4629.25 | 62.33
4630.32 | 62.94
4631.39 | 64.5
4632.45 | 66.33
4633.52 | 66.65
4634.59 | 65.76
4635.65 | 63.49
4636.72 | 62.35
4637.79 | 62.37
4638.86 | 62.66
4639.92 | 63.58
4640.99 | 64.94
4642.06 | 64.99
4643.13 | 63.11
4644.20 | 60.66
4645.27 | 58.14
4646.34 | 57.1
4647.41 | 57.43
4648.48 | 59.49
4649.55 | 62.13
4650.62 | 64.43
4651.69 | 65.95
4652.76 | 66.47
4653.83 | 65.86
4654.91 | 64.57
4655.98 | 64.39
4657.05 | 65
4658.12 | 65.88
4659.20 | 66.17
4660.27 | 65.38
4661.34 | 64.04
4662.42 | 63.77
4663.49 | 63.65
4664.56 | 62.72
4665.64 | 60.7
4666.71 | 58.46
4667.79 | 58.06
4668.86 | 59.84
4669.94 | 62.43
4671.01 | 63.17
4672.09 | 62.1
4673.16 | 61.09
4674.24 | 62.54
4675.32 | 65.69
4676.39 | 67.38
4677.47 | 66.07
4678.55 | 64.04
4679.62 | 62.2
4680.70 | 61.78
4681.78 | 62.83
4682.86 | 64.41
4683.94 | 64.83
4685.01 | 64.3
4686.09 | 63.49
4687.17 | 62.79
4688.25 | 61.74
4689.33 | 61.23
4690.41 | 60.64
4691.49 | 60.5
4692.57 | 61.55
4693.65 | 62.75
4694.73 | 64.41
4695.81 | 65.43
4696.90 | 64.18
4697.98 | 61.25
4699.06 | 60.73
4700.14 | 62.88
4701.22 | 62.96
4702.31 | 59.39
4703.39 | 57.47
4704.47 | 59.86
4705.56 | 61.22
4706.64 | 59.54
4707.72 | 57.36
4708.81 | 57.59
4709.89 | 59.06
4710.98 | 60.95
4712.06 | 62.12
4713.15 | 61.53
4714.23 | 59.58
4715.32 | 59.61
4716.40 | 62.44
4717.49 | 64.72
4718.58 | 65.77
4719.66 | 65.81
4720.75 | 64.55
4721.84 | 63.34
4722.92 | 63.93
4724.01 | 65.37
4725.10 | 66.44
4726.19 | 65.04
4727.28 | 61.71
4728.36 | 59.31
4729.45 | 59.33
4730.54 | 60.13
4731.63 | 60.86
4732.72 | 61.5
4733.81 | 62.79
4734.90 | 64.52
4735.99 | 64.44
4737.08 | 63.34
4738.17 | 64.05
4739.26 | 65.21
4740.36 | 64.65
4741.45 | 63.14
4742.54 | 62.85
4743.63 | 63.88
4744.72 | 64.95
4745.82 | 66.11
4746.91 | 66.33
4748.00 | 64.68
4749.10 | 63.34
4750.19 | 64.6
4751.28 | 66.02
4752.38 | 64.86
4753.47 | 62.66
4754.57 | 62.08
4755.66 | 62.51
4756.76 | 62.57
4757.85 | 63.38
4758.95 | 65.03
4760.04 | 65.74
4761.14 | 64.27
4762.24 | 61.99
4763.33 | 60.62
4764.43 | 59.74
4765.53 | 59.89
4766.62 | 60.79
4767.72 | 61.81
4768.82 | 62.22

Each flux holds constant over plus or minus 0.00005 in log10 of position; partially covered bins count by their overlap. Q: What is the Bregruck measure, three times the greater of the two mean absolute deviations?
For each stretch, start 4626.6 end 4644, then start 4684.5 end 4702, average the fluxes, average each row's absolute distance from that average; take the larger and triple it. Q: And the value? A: 4.2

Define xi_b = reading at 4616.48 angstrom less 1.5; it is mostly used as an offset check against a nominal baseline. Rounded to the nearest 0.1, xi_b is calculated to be 62.9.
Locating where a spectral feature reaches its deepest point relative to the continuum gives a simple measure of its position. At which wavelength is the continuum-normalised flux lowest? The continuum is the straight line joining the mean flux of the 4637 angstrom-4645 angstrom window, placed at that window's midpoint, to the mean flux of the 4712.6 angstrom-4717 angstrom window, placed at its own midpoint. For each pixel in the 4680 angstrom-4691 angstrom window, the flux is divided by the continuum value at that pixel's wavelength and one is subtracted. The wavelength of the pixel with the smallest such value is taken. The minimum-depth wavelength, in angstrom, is 4690.41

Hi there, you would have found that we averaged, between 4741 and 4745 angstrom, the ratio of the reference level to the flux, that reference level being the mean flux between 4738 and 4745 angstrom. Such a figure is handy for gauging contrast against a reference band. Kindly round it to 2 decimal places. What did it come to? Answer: 1.01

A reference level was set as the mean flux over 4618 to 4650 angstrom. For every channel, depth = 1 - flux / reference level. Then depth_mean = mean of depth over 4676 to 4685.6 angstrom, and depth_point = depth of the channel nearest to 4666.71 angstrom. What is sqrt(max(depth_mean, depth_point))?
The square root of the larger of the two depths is 0.26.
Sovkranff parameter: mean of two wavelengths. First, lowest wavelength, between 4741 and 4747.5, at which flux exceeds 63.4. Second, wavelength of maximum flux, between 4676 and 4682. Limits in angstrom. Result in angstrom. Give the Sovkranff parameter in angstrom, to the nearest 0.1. 4710.0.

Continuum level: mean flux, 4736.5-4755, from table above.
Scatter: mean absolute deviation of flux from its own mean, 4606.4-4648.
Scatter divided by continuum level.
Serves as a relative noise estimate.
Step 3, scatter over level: 0.0248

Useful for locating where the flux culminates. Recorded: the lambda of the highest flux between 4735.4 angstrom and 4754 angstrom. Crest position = 4746.91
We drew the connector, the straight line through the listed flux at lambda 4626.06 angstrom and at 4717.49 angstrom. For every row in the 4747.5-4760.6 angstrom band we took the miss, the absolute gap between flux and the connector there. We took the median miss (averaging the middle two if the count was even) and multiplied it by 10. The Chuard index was 17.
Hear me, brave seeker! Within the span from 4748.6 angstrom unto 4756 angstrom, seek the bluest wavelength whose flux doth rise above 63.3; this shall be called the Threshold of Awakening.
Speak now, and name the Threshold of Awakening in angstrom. 4749.10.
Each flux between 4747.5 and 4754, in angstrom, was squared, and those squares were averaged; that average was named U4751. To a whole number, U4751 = 4143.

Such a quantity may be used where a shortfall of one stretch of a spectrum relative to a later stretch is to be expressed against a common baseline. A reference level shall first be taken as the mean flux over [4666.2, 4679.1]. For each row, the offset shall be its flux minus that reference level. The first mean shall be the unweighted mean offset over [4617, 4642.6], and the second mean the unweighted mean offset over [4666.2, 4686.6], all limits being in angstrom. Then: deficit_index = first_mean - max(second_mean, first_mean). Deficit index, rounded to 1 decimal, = 0.0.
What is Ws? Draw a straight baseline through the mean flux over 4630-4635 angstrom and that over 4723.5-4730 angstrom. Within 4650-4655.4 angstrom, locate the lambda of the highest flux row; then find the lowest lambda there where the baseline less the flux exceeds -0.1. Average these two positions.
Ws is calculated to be 4651.7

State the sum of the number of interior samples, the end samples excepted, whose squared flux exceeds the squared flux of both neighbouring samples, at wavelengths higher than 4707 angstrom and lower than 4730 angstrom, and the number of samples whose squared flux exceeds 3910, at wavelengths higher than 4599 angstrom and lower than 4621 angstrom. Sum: 24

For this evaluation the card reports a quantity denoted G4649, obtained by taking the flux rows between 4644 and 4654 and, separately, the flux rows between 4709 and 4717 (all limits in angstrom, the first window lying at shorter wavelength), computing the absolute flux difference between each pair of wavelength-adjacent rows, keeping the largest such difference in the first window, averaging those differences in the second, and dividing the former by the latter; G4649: 1.9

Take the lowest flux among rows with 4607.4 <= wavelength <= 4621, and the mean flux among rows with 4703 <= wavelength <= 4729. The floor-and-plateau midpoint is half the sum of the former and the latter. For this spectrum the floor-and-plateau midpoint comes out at 62.4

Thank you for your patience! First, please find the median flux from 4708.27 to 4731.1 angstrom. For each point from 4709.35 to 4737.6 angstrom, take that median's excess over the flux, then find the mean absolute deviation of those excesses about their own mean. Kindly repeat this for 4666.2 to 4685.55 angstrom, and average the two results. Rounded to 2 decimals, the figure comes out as 1.95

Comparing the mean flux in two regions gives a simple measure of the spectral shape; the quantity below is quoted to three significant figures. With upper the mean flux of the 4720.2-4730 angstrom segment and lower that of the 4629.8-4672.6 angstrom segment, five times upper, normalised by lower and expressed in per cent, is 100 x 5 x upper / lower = 501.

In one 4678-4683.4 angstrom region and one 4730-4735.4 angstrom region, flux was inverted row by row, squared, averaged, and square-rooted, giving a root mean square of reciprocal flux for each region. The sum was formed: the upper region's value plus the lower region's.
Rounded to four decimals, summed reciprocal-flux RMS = 0.0320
